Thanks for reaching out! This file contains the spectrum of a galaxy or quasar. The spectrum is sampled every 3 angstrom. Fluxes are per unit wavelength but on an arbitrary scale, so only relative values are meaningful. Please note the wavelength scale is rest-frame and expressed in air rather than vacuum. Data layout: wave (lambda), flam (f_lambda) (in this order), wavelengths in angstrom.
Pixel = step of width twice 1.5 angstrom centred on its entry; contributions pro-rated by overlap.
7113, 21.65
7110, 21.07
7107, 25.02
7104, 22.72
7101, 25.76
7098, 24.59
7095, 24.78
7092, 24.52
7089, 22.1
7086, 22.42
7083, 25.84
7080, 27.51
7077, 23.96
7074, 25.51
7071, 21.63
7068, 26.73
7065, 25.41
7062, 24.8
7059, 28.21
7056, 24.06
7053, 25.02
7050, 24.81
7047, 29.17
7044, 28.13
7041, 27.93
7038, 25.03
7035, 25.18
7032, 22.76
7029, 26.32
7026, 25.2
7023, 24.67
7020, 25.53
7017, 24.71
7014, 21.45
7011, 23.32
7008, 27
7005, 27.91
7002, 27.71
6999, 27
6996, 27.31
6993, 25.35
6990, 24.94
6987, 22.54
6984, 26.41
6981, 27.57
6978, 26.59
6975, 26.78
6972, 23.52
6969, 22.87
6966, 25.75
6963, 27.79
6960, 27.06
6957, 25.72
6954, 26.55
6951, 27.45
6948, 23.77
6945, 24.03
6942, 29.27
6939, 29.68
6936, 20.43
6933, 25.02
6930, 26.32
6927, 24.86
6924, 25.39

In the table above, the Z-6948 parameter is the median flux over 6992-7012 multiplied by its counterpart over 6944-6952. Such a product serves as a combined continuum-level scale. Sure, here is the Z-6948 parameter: 649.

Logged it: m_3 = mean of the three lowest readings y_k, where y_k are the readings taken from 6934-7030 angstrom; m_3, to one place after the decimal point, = 21.5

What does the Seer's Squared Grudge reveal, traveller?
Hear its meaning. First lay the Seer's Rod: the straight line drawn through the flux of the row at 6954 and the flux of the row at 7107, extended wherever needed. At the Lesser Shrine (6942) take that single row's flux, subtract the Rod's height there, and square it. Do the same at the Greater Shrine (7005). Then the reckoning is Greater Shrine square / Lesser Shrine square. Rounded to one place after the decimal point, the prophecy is 0.5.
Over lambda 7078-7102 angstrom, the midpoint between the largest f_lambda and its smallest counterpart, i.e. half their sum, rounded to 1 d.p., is 24.8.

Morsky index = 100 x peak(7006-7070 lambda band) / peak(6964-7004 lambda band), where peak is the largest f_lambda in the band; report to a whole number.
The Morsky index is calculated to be 105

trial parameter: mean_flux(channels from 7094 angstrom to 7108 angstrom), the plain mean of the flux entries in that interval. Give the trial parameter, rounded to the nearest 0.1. 24.6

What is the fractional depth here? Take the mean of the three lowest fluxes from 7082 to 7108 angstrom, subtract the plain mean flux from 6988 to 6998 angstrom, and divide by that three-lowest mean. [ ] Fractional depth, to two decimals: -0.15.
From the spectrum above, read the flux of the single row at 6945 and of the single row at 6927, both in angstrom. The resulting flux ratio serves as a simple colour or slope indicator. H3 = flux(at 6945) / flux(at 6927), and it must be 0.97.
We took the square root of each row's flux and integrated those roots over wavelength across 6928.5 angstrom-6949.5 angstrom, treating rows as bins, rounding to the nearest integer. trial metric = 106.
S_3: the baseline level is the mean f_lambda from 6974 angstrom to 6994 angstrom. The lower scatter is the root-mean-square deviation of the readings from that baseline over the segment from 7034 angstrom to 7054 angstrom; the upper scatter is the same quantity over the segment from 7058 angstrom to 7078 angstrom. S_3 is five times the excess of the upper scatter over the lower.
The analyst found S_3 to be 1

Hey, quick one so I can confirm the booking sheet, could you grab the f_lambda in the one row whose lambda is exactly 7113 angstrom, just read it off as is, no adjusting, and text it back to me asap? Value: 21.65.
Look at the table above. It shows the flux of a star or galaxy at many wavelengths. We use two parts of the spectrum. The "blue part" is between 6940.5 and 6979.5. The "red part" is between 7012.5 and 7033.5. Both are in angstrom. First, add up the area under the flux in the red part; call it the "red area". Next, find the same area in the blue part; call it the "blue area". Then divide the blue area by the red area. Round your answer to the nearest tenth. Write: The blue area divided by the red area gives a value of 2.0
